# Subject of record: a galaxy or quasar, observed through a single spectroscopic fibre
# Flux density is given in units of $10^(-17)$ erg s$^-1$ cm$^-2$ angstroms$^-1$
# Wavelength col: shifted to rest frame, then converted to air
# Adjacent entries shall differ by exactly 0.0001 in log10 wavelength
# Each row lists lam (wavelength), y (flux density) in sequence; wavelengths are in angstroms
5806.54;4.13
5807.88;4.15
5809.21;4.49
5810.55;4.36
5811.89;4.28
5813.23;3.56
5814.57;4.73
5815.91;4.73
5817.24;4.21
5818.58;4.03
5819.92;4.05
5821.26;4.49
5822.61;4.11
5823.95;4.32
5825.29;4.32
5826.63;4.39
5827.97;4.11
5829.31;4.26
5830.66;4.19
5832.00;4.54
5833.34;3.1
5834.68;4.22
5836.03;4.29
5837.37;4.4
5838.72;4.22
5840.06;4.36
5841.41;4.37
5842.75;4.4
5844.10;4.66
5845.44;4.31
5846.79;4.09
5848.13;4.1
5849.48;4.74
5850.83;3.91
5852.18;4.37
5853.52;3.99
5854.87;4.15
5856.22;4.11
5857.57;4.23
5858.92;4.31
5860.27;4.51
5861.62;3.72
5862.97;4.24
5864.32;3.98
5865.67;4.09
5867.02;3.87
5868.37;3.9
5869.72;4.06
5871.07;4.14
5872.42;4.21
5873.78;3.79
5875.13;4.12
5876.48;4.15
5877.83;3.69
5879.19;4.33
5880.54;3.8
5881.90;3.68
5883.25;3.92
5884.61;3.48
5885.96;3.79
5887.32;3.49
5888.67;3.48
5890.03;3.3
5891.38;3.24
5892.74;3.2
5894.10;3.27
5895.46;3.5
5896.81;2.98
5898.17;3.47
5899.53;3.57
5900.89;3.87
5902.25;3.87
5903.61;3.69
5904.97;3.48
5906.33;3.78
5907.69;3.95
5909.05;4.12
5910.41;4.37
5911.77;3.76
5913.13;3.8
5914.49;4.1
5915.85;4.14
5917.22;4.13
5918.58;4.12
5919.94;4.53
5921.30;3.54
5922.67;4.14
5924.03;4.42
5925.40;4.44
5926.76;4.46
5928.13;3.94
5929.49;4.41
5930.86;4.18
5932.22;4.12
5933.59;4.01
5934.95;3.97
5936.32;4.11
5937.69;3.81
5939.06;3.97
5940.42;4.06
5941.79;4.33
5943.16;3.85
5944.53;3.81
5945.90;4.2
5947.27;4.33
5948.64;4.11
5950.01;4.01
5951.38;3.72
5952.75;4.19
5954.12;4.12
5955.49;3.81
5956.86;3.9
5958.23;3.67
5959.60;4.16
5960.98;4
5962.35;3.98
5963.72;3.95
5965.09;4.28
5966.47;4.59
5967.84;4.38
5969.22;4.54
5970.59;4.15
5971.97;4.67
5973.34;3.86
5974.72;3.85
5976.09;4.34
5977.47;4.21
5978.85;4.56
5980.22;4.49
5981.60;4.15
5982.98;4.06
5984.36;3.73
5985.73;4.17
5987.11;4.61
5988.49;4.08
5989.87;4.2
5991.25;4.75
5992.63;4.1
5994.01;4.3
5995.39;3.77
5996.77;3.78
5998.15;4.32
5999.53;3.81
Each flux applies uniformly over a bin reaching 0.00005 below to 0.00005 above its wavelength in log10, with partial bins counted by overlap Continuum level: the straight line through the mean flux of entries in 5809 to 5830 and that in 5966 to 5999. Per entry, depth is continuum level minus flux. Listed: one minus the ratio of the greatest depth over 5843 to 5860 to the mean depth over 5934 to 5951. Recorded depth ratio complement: -0.8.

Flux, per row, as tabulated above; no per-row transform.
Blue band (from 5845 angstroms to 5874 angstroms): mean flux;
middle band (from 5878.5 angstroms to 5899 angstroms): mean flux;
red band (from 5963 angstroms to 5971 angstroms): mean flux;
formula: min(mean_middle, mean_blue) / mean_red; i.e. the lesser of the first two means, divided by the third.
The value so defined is 0.82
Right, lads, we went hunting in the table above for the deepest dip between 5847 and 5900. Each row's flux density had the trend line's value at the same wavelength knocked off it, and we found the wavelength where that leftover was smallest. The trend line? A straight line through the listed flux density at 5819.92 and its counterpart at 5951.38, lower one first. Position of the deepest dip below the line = 5896.81 angstroms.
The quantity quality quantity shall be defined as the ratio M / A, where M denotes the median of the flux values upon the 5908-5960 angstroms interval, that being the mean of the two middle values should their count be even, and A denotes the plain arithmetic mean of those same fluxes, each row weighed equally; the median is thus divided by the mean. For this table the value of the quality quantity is 1.01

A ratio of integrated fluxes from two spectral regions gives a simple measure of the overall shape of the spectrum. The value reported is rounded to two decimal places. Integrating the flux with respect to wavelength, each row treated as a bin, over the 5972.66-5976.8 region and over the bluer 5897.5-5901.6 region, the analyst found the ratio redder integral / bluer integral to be 1.12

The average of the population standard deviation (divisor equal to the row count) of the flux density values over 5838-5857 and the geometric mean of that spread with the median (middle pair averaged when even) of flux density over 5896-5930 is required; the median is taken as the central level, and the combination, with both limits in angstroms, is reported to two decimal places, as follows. 0.59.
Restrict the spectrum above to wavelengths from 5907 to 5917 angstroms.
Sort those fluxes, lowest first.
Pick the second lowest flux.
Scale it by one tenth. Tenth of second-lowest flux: 0.380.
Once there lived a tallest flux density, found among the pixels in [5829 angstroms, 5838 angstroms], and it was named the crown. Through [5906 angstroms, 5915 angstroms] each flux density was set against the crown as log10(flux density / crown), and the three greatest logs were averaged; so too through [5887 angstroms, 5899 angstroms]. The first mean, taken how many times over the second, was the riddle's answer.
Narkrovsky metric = 0.3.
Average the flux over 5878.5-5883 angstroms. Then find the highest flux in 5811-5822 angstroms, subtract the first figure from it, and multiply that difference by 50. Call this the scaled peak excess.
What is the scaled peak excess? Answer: 40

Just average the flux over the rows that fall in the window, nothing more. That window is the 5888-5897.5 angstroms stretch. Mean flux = 3.28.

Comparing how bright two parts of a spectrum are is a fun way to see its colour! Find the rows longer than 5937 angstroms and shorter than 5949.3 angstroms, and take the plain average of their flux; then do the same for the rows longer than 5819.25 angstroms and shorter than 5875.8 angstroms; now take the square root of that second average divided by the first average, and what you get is 1.02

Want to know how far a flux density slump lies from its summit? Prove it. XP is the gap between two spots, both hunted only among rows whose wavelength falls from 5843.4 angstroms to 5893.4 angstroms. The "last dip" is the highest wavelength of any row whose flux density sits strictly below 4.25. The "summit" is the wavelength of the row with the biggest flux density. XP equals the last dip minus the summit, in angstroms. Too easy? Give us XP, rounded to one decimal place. 43.3 angstroms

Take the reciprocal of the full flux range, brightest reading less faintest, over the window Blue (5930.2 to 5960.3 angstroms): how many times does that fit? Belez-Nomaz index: 1.5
